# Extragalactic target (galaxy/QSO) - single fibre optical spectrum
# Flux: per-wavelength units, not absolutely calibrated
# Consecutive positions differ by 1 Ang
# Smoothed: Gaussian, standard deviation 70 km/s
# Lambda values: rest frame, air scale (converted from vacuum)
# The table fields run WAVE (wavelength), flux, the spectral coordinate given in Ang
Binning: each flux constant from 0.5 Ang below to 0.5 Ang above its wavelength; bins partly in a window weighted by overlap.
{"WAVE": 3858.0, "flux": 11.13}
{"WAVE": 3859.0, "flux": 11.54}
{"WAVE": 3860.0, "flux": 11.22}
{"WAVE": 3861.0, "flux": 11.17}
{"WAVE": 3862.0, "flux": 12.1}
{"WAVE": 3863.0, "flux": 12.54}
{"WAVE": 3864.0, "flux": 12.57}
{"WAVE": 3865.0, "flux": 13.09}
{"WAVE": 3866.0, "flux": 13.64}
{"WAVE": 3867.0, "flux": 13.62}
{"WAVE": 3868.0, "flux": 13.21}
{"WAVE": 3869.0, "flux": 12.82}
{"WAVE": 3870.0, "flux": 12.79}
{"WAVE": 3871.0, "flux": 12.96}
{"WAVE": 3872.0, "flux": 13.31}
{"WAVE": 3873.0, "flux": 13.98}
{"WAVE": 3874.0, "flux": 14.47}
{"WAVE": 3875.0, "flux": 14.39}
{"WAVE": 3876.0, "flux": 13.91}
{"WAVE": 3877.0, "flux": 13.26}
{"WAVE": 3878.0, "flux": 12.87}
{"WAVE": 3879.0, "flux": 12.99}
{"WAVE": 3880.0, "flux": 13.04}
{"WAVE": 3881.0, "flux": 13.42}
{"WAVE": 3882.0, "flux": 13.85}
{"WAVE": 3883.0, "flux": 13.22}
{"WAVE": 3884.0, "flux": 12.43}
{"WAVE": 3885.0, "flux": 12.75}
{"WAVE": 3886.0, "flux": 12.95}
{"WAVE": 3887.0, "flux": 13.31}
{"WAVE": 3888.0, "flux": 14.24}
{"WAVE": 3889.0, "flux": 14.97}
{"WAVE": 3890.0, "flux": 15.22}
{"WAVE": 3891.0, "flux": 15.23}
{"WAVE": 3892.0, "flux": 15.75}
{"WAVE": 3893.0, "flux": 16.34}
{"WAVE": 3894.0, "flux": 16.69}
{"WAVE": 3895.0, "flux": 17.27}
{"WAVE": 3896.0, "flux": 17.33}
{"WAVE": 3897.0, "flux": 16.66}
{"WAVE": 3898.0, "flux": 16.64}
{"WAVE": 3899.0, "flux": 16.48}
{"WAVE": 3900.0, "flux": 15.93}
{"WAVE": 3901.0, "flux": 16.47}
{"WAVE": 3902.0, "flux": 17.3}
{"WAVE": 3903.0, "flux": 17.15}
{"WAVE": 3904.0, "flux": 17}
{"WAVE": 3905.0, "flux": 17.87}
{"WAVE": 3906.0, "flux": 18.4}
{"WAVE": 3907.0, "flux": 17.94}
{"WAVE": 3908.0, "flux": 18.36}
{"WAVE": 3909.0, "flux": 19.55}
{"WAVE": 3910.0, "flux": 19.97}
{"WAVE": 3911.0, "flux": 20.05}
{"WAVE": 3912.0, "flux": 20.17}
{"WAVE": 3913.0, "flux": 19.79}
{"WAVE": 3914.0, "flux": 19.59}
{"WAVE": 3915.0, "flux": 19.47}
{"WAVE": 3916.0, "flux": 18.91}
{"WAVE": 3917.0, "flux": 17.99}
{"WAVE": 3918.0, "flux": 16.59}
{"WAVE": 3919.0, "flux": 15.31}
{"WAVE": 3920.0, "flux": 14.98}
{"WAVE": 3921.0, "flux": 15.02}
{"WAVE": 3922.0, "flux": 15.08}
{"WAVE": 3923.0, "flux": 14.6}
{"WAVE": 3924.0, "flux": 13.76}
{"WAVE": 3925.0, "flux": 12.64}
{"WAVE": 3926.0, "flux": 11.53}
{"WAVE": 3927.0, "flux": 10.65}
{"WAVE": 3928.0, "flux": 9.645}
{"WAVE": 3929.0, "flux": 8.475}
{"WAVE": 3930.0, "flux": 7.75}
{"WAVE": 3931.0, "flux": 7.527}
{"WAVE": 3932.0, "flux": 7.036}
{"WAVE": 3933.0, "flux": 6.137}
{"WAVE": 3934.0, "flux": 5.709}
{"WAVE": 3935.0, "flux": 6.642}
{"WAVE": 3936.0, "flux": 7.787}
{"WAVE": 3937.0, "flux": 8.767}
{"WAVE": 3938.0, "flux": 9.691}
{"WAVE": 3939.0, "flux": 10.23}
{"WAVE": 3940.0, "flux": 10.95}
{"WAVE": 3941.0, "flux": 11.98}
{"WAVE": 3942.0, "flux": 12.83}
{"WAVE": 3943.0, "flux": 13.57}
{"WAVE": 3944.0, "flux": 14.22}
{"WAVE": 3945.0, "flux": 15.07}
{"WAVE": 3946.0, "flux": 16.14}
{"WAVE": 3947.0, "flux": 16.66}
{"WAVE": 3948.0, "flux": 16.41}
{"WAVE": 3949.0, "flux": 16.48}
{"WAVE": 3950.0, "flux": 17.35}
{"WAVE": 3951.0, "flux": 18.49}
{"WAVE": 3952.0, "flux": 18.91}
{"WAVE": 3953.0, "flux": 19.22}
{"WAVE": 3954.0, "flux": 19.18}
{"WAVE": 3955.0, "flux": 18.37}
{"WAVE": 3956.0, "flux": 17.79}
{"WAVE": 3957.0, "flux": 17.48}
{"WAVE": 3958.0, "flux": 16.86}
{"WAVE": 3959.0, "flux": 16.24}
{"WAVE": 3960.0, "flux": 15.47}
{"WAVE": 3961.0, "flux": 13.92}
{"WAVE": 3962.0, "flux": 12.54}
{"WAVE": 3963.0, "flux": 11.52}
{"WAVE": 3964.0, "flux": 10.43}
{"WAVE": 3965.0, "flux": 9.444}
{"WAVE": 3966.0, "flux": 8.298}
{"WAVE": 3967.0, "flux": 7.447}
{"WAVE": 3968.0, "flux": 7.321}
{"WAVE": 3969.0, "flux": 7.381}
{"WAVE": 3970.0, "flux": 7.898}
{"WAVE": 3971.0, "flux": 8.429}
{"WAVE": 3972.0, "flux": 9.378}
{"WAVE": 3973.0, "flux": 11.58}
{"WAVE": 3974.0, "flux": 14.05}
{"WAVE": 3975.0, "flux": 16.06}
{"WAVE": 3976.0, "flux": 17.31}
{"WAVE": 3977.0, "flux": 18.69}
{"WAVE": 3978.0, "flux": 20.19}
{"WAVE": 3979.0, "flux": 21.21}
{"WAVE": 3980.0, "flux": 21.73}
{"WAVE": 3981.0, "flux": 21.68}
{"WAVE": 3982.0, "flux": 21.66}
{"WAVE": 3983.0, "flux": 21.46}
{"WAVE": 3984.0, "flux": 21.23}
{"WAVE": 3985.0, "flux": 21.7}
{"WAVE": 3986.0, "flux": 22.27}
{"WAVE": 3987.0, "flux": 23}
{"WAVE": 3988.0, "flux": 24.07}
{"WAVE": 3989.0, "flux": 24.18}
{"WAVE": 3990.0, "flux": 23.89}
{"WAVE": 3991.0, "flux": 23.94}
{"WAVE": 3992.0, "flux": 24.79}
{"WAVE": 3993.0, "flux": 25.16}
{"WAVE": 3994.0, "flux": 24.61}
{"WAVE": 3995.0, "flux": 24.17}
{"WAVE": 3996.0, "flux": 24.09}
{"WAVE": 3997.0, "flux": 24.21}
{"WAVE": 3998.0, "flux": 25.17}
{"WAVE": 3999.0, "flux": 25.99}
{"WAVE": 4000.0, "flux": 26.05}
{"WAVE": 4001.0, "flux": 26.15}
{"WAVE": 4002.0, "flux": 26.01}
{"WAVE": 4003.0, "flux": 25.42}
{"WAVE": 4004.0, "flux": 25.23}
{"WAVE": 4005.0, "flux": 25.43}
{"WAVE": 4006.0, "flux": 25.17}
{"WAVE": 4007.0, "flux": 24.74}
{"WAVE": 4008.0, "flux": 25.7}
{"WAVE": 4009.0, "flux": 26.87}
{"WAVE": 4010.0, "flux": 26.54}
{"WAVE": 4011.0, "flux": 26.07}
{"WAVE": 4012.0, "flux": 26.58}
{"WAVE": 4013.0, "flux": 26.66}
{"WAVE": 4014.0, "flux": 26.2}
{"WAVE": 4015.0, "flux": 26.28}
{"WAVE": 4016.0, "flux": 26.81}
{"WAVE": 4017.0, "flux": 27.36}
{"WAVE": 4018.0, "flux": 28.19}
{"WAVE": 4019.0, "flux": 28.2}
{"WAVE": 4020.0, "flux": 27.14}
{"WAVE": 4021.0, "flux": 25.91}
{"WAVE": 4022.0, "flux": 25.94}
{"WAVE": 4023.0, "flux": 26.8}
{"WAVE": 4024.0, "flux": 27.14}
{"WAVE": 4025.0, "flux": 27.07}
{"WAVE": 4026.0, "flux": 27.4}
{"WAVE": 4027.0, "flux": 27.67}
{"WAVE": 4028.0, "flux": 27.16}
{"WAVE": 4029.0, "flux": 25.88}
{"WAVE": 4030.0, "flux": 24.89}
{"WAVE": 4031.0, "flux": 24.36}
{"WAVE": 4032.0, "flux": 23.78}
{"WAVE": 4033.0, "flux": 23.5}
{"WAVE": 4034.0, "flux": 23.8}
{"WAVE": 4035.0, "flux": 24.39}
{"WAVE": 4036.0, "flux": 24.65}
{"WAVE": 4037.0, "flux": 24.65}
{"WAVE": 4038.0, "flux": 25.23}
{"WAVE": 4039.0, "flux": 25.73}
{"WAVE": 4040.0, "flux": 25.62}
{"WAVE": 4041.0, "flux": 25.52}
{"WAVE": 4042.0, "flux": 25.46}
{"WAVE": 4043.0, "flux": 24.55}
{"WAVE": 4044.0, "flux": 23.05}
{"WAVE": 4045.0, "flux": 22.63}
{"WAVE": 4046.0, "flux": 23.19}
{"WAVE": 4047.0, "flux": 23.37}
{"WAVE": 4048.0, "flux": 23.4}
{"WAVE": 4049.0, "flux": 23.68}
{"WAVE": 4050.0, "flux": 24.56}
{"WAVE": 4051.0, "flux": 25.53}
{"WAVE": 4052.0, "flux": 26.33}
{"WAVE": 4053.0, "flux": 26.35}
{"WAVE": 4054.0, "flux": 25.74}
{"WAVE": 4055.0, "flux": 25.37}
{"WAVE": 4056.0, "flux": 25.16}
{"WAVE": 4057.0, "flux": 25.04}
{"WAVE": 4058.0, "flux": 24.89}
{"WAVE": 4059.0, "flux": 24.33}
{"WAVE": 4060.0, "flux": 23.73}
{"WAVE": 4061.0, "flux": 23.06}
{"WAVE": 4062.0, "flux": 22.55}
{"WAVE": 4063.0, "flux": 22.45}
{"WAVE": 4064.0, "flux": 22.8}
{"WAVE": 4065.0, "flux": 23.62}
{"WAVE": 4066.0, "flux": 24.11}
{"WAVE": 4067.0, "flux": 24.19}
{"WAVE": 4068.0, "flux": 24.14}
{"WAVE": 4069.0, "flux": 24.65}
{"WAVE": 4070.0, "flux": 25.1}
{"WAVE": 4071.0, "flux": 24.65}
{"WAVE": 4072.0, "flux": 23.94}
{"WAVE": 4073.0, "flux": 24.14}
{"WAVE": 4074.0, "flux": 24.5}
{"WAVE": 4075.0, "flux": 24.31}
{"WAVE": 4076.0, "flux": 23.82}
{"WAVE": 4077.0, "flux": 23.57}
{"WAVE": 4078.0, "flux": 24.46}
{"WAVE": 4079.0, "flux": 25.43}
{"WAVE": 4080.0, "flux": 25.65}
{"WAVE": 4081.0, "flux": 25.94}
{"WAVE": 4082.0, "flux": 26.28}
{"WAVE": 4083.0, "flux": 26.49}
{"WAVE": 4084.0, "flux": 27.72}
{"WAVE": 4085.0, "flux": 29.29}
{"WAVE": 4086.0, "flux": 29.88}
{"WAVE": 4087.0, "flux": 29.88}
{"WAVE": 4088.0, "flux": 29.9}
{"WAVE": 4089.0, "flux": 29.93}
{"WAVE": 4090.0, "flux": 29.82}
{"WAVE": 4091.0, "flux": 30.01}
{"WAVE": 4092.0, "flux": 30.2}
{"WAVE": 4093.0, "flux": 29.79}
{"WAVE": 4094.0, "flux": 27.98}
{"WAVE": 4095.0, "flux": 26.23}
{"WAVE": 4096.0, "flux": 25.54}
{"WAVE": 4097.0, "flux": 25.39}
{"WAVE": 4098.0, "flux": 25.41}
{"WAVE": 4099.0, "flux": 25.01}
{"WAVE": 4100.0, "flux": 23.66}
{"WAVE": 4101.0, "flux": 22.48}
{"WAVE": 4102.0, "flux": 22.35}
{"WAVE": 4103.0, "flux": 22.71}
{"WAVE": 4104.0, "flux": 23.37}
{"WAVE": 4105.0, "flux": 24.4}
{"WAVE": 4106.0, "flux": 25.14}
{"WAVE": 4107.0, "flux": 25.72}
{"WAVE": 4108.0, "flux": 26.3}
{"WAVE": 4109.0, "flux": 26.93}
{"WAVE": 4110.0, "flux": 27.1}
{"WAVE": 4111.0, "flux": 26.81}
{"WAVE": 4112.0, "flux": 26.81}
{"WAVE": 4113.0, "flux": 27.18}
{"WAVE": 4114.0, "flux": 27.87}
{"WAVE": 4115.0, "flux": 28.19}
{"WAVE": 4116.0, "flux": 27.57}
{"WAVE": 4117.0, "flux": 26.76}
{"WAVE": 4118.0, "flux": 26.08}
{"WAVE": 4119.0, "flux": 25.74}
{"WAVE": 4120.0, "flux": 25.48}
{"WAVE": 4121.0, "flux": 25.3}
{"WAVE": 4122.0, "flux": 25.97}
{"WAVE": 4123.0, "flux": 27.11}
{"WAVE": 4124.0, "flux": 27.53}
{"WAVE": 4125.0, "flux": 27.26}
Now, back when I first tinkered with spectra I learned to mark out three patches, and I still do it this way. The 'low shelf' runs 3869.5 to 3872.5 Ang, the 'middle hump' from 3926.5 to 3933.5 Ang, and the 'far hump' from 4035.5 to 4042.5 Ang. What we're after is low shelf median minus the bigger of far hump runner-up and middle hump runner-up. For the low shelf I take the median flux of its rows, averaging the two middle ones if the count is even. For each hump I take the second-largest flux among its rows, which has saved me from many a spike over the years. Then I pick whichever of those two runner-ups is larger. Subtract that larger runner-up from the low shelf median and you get -12.7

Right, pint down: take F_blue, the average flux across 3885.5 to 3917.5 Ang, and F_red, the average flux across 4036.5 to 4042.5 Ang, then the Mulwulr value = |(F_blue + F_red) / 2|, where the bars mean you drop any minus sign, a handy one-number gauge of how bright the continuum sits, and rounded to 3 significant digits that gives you 21.3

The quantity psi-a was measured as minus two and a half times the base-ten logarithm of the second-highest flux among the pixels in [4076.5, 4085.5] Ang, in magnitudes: -3.6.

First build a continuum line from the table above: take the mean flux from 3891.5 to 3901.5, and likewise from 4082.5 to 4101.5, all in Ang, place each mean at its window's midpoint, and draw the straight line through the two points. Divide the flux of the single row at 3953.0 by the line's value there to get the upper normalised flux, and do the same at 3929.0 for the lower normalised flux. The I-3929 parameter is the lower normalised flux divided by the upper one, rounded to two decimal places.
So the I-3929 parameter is 0.47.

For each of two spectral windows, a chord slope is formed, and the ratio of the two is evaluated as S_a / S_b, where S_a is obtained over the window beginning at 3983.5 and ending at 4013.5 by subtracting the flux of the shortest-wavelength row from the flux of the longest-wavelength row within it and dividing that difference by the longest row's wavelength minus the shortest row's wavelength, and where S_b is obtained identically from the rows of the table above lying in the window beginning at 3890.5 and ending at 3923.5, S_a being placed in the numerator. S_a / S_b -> -10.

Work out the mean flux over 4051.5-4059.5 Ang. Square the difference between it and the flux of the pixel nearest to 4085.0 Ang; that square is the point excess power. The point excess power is 15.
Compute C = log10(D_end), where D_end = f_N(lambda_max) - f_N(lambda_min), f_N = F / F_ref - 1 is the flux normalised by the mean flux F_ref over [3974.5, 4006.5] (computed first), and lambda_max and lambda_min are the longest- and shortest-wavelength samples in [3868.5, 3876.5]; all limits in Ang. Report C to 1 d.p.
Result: -1.3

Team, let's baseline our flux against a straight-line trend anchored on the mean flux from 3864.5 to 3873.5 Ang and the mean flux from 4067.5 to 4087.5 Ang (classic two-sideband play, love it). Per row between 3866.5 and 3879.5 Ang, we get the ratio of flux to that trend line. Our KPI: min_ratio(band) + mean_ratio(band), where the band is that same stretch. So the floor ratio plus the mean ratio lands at 1.93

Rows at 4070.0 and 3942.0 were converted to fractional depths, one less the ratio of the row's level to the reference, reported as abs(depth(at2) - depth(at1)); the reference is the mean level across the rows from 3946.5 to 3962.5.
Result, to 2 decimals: 0.72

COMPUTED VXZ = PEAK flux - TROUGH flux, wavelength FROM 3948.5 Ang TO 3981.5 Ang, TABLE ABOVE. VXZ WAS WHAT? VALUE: 14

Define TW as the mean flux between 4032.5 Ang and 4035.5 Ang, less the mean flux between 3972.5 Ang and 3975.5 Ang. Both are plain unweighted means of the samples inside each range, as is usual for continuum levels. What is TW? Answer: 10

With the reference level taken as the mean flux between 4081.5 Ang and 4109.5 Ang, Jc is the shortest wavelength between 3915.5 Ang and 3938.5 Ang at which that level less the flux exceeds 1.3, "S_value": 3916.0 Ang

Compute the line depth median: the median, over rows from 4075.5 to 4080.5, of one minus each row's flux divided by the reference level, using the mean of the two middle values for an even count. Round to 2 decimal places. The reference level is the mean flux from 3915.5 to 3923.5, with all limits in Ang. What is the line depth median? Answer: -0.52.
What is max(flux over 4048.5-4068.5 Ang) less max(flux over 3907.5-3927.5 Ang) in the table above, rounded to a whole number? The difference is 6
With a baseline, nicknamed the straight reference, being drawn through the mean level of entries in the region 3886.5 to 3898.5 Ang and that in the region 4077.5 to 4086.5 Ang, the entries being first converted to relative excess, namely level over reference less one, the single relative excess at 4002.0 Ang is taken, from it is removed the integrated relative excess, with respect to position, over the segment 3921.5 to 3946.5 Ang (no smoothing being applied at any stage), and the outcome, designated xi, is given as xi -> 10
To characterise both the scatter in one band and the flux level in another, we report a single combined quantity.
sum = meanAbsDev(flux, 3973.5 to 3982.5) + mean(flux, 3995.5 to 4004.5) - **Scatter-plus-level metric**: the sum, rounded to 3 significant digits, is 27.7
